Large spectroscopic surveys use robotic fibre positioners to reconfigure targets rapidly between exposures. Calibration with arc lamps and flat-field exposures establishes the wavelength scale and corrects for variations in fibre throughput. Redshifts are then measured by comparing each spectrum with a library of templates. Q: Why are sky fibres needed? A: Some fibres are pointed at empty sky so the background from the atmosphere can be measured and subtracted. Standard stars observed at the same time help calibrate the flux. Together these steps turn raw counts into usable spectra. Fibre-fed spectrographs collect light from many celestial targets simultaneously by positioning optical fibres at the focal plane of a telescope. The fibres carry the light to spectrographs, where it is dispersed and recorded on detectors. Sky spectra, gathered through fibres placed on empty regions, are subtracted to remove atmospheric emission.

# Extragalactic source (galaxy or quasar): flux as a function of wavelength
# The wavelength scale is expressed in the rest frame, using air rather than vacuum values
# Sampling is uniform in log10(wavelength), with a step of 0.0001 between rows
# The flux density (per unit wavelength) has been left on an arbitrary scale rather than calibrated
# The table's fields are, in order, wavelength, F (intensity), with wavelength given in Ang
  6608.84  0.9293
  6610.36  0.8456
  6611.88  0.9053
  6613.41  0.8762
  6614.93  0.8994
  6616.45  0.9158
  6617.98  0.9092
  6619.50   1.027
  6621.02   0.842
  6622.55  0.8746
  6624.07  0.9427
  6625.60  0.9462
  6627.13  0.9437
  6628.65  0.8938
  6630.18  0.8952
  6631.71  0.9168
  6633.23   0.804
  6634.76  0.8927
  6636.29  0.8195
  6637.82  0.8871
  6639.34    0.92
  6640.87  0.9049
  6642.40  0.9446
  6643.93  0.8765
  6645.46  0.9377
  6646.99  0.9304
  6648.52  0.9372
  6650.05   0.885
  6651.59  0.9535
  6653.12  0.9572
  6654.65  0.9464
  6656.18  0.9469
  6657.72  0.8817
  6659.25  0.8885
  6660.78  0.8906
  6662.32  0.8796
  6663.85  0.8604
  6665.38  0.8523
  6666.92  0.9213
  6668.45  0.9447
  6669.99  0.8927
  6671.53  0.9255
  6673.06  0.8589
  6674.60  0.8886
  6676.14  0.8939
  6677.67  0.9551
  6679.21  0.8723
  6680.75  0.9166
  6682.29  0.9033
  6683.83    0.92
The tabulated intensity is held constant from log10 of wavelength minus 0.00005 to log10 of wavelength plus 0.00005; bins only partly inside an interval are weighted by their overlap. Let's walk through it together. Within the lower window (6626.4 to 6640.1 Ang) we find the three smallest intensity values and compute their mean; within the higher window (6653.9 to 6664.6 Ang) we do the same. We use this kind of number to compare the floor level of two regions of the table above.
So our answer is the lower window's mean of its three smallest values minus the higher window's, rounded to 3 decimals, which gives -0.037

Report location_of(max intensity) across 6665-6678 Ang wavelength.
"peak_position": 6677.67 Ang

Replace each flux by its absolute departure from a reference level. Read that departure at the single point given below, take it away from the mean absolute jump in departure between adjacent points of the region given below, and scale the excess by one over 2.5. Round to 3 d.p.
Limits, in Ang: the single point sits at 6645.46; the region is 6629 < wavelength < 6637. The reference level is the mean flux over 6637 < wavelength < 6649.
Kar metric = 0.021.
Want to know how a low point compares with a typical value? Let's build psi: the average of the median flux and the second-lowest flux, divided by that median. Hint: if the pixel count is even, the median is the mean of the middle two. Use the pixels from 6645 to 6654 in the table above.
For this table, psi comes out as 0.996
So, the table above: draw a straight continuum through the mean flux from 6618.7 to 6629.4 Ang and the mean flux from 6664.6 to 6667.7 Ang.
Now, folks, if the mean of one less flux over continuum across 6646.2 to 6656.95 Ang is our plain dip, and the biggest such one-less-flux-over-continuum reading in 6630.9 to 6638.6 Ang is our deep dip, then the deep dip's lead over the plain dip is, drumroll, 0.16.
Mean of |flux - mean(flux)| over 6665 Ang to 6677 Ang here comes 0.025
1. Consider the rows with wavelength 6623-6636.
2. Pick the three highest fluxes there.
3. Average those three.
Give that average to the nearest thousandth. 0.944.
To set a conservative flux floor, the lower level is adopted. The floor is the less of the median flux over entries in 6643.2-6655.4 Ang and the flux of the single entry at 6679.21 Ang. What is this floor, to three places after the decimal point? 0.872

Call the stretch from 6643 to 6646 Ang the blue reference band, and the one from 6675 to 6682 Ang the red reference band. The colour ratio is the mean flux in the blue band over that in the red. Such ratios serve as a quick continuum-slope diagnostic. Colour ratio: 1.00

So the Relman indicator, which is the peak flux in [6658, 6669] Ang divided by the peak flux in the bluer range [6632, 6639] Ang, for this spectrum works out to 1.06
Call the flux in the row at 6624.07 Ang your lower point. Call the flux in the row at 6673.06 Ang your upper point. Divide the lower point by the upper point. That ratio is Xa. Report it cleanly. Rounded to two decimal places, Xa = 1.10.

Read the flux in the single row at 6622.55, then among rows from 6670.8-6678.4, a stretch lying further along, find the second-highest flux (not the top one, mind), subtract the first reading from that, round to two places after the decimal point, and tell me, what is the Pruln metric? 0.05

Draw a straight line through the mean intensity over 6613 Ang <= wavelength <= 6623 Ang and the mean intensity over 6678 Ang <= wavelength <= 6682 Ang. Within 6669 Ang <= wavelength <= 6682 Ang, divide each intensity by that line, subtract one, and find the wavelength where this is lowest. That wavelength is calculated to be 6673.06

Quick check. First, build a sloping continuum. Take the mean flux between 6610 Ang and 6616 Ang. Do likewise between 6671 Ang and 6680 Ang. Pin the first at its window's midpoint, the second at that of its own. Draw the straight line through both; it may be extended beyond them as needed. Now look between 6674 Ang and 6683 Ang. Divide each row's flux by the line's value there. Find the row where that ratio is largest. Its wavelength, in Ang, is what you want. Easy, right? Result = 6677.67 Ang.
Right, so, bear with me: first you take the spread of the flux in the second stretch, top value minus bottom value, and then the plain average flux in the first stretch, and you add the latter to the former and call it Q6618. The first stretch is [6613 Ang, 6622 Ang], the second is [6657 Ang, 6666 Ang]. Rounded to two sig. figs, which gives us 0.95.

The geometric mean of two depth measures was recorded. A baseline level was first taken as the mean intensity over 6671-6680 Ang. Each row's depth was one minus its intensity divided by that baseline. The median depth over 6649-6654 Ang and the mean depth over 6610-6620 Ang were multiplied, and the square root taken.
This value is 0.029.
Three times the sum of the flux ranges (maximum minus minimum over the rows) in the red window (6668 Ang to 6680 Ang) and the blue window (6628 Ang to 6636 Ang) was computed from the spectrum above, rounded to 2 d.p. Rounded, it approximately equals 0.63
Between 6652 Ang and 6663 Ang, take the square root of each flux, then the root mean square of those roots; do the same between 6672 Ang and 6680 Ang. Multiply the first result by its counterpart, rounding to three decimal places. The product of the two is 0.903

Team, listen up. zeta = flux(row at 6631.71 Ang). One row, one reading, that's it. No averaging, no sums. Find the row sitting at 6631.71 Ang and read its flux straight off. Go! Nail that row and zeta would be 0.9168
